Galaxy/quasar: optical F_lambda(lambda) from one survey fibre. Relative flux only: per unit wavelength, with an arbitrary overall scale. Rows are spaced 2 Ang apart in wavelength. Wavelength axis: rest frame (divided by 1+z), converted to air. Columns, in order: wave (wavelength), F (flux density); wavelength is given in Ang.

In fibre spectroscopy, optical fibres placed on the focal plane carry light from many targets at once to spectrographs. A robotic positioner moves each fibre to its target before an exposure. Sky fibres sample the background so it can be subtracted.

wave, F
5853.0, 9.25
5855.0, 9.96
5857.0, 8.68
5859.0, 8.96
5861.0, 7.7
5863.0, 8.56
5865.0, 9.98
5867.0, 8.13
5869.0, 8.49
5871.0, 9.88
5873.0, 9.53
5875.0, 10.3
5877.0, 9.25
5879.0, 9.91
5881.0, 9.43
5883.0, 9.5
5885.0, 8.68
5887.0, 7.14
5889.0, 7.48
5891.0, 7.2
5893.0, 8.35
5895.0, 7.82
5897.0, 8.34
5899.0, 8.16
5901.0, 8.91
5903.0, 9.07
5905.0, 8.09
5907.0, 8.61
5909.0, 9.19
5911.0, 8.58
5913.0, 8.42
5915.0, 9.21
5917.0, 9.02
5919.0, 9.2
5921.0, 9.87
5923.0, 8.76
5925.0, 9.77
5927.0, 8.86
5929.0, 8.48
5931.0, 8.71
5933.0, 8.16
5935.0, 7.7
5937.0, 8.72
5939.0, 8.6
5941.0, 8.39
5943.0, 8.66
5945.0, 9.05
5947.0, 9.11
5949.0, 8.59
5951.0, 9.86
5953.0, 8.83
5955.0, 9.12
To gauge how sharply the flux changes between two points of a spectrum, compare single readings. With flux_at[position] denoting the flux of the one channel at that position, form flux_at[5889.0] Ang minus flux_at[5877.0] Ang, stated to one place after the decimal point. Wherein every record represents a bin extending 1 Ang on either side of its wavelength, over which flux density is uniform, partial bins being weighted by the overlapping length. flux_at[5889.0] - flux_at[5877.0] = -1.8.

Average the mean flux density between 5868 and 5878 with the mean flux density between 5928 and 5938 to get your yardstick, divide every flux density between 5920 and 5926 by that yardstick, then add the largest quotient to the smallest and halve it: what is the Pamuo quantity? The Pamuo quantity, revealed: 1.04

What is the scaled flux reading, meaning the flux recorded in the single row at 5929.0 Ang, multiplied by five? 42.4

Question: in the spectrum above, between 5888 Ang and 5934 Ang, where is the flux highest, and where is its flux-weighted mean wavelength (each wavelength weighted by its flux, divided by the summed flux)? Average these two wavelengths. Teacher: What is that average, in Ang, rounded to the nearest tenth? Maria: 5916.3 Ang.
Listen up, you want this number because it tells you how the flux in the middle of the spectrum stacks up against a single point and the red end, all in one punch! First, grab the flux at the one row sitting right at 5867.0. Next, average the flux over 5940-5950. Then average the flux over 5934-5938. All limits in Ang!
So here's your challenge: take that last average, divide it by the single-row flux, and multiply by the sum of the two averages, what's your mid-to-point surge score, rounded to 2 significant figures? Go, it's 17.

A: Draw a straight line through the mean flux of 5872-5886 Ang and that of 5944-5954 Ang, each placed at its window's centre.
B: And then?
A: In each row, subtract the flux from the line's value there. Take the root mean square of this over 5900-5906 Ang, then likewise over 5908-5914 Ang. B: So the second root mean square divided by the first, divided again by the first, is 1.05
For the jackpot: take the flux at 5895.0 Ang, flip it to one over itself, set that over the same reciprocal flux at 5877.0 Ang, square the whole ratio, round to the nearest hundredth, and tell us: 1.40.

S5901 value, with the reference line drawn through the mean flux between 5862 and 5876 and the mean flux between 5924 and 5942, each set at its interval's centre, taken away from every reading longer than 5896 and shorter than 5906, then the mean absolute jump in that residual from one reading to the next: 0.5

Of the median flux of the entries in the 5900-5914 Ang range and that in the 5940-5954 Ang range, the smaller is 8.61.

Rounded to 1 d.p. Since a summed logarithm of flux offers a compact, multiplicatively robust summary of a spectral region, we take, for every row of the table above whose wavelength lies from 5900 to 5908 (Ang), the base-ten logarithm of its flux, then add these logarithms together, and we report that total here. 3.8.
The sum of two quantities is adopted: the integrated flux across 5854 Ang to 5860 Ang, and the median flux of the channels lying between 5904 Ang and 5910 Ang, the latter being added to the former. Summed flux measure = 63.8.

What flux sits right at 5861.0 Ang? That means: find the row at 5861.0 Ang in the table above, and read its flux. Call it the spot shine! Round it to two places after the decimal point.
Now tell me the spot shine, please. 7.70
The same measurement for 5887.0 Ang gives 7.14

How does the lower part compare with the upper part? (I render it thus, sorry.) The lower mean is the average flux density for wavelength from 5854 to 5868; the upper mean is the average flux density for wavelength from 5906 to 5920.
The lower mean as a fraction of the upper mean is 1.00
